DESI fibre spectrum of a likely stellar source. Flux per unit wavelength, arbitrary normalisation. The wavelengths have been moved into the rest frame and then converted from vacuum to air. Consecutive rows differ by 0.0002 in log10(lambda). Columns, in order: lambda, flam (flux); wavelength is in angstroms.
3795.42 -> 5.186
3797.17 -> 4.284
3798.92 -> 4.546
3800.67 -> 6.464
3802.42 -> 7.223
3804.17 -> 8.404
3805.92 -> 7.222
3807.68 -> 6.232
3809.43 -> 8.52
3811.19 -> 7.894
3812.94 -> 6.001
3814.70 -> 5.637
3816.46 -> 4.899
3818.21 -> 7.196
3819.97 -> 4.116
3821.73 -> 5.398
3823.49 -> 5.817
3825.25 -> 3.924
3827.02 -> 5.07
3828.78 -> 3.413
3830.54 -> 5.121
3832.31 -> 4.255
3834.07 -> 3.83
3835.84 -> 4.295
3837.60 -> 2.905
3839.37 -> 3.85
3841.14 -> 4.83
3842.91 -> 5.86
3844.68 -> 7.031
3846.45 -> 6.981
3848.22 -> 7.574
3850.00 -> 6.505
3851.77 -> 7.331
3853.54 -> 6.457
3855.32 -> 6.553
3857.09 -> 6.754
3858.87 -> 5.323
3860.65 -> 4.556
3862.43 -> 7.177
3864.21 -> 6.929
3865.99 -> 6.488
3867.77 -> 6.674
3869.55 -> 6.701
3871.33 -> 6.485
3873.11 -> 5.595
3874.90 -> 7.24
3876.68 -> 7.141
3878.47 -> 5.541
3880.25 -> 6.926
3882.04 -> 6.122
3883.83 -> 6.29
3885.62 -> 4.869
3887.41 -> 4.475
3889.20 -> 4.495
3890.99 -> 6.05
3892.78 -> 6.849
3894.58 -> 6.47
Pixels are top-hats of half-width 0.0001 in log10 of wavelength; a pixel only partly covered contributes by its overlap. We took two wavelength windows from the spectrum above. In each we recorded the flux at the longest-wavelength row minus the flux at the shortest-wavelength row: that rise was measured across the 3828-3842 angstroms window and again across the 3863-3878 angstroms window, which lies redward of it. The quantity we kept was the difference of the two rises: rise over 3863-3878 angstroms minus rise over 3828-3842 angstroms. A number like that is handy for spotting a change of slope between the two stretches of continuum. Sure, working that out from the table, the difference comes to -1.2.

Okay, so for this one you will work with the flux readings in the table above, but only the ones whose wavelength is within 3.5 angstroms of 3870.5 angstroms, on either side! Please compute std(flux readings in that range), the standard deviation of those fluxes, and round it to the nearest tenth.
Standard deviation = 0.5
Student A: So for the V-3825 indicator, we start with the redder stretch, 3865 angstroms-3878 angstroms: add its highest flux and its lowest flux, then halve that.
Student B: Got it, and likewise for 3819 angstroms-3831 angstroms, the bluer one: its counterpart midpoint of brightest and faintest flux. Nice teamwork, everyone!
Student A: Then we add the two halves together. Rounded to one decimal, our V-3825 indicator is 11.0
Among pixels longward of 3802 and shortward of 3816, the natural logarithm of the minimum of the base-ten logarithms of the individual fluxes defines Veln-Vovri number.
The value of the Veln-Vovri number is -0.29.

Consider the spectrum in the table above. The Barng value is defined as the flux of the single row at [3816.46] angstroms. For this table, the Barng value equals 4.899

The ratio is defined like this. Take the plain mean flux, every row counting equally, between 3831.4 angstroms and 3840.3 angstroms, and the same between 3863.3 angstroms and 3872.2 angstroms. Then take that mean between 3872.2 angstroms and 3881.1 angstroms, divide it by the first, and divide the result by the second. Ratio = 0.25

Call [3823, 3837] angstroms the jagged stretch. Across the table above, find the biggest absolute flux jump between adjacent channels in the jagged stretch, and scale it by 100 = 189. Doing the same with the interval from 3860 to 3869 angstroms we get 262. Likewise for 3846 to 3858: 107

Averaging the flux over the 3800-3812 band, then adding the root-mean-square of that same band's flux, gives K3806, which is 14.9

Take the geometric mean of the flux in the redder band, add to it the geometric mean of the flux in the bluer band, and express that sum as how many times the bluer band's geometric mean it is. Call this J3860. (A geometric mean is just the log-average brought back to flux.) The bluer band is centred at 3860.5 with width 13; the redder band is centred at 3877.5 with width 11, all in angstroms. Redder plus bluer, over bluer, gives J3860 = 2.03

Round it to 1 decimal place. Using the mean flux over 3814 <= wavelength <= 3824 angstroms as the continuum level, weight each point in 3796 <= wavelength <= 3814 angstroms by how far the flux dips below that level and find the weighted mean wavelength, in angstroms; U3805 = 3808.4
